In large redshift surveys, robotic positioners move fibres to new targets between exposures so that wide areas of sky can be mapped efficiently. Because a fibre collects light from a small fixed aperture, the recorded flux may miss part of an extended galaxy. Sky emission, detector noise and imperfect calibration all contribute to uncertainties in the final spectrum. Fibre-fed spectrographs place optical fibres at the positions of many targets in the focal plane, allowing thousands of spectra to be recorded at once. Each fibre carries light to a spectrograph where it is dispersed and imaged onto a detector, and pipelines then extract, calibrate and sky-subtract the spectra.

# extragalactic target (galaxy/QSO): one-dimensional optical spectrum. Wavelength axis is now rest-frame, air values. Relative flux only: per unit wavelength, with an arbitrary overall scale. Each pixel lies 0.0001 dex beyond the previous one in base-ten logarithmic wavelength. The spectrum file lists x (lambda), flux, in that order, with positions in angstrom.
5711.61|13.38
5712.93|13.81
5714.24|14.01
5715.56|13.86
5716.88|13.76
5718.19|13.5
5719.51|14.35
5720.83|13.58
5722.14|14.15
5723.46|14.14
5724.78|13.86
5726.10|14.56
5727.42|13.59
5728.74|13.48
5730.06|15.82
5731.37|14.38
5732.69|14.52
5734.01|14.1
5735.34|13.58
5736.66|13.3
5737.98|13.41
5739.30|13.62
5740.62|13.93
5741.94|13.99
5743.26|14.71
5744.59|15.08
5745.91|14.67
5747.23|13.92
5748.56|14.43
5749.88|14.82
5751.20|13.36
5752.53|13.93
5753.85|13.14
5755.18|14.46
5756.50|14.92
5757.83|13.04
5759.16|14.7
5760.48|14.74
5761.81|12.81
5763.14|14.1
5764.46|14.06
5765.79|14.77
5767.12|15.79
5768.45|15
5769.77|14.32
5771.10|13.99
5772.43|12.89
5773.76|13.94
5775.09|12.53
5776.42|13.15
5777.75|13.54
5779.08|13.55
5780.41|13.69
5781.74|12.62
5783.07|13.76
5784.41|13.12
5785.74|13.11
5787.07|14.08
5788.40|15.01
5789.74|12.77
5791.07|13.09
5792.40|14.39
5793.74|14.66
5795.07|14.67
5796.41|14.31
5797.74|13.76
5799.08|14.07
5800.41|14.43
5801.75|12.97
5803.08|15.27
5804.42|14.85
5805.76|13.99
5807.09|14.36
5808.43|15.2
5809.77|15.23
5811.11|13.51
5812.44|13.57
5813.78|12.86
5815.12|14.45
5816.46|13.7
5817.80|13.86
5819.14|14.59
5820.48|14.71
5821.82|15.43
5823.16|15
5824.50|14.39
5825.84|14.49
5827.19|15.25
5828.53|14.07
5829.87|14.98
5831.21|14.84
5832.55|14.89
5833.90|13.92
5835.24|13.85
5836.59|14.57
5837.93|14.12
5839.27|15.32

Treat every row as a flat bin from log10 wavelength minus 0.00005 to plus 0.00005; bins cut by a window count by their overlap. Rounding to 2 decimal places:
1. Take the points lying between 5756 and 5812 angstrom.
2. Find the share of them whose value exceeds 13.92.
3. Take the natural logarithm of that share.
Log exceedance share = -0.52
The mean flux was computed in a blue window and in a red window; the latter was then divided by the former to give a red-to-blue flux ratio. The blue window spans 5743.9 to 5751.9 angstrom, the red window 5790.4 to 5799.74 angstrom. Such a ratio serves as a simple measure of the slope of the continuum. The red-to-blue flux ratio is 0.98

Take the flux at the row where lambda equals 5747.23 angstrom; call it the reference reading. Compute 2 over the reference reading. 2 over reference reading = 0.144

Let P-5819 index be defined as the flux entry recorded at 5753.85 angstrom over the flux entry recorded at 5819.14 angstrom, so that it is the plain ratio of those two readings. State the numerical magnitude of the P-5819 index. 0.90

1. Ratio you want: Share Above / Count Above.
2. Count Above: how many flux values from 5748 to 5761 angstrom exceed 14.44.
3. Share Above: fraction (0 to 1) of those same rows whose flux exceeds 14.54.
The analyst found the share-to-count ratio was 0.080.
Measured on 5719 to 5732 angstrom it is 0.100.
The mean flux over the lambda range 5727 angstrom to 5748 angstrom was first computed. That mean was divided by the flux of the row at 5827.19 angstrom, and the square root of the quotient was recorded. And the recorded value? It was 0.96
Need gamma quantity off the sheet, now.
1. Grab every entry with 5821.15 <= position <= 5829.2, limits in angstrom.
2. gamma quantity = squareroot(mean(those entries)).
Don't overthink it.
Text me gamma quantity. 3.84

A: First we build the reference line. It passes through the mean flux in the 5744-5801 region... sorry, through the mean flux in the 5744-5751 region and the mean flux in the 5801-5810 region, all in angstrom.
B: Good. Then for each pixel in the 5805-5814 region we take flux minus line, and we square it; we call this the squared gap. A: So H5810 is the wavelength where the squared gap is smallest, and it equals 5807.09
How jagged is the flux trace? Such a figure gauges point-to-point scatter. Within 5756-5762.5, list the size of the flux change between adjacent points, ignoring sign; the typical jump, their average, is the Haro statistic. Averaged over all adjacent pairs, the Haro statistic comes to 1.4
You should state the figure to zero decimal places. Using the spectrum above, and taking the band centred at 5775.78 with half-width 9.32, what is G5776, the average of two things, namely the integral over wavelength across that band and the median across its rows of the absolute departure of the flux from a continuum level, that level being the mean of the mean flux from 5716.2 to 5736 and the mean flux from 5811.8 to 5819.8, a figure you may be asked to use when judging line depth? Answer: 7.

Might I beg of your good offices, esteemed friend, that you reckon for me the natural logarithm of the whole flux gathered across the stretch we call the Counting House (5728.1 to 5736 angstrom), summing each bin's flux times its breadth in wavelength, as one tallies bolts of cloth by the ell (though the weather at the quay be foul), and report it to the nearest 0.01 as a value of 4.73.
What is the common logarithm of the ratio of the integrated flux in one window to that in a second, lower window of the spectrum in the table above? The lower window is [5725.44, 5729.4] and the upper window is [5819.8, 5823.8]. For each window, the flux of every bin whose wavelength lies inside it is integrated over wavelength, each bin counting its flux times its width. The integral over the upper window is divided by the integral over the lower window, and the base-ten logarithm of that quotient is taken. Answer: 0.04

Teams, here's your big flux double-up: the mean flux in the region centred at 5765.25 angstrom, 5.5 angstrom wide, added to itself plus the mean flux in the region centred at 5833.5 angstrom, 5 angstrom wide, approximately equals 43.7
